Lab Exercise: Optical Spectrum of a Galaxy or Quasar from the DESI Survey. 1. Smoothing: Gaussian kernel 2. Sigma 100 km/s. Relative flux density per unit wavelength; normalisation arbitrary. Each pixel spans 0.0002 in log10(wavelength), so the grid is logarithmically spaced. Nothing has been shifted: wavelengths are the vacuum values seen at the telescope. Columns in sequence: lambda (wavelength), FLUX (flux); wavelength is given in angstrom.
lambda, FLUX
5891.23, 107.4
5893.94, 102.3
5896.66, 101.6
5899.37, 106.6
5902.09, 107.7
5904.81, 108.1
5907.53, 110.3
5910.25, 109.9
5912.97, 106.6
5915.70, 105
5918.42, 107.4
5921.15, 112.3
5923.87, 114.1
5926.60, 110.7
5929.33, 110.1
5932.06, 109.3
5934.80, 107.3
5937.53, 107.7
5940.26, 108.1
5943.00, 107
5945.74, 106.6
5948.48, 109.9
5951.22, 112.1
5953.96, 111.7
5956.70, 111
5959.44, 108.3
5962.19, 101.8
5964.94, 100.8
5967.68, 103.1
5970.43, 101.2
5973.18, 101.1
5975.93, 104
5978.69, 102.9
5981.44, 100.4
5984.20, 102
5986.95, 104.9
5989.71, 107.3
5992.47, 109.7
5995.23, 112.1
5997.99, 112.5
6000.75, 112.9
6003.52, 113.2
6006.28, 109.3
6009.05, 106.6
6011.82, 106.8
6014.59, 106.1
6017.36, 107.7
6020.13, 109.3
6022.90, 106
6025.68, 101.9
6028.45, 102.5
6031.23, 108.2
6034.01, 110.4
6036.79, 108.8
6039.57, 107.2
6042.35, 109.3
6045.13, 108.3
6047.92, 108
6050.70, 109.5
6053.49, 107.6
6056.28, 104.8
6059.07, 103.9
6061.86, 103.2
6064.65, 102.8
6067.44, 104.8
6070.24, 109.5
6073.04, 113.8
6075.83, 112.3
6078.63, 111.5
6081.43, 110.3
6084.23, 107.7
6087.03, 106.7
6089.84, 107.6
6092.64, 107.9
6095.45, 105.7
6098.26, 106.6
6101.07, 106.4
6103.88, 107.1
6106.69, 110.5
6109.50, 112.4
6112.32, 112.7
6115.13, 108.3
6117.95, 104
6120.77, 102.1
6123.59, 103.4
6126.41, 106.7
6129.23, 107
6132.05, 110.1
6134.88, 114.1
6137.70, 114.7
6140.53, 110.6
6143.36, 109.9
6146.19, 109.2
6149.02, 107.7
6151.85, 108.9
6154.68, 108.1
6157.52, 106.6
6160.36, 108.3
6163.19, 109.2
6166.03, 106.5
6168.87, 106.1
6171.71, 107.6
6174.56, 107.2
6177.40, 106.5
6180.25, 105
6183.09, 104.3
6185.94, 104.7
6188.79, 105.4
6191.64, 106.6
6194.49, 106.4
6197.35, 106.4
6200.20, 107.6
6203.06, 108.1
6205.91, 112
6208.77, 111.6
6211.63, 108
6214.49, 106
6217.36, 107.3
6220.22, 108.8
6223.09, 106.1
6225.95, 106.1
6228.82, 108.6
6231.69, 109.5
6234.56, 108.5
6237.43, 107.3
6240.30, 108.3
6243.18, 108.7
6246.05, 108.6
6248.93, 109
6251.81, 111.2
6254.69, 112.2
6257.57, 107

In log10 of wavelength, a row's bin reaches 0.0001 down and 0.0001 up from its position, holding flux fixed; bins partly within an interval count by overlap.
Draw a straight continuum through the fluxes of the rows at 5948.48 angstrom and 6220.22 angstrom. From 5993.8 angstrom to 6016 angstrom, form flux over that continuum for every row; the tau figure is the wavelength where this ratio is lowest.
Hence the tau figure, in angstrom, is 6014.59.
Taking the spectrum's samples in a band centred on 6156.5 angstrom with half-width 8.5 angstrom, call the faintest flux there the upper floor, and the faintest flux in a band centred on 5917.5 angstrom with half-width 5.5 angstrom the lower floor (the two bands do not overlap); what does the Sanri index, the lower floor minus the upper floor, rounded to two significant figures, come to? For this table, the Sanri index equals -1.6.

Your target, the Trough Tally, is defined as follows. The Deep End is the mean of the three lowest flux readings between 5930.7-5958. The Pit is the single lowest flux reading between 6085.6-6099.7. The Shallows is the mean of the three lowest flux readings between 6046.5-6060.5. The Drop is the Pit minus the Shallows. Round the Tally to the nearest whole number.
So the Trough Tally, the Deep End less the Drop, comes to 107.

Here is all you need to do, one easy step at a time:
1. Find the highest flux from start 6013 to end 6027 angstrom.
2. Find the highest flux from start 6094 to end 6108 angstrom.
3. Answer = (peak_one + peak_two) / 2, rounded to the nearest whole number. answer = 110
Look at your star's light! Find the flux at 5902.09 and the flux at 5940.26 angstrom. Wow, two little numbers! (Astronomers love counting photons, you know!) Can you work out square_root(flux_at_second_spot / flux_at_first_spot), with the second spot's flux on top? 1.00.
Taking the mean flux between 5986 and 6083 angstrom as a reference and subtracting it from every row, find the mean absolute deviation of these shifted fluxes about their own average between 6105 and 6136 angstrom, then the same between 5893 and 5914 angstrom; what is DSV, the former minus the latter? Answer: 1.0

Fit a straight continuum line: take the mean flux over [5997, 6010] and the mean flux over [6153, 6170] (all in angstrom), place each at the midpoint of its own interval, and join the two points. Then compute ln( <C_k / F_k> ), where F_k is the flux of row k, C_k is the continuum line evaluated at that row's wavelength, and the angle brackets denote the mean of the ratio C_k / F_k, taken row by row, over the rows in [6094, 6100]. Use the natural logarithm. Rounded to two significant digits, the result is 0.025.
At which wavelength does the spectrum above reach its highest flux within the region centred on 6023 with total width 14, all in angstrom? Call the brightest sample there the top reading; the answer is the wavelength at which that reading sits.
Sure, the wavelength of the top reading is 6020.13 angstrom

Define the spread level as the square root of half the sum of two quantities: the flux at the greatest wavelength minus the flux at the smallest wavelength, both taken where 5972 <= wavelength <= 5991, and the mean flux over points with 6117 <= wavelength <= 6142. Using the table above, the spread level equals 7.56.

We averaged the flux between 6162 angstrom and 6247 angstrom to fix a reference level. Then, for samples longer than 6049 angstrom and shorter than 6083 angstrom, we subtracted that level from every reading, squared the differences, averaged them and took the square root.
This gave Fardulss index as 3.69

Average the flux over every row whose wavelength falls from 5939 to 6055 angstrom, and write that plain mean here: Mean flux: 107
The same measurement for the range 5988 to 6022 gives 109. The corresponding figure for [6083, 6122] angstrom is 108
